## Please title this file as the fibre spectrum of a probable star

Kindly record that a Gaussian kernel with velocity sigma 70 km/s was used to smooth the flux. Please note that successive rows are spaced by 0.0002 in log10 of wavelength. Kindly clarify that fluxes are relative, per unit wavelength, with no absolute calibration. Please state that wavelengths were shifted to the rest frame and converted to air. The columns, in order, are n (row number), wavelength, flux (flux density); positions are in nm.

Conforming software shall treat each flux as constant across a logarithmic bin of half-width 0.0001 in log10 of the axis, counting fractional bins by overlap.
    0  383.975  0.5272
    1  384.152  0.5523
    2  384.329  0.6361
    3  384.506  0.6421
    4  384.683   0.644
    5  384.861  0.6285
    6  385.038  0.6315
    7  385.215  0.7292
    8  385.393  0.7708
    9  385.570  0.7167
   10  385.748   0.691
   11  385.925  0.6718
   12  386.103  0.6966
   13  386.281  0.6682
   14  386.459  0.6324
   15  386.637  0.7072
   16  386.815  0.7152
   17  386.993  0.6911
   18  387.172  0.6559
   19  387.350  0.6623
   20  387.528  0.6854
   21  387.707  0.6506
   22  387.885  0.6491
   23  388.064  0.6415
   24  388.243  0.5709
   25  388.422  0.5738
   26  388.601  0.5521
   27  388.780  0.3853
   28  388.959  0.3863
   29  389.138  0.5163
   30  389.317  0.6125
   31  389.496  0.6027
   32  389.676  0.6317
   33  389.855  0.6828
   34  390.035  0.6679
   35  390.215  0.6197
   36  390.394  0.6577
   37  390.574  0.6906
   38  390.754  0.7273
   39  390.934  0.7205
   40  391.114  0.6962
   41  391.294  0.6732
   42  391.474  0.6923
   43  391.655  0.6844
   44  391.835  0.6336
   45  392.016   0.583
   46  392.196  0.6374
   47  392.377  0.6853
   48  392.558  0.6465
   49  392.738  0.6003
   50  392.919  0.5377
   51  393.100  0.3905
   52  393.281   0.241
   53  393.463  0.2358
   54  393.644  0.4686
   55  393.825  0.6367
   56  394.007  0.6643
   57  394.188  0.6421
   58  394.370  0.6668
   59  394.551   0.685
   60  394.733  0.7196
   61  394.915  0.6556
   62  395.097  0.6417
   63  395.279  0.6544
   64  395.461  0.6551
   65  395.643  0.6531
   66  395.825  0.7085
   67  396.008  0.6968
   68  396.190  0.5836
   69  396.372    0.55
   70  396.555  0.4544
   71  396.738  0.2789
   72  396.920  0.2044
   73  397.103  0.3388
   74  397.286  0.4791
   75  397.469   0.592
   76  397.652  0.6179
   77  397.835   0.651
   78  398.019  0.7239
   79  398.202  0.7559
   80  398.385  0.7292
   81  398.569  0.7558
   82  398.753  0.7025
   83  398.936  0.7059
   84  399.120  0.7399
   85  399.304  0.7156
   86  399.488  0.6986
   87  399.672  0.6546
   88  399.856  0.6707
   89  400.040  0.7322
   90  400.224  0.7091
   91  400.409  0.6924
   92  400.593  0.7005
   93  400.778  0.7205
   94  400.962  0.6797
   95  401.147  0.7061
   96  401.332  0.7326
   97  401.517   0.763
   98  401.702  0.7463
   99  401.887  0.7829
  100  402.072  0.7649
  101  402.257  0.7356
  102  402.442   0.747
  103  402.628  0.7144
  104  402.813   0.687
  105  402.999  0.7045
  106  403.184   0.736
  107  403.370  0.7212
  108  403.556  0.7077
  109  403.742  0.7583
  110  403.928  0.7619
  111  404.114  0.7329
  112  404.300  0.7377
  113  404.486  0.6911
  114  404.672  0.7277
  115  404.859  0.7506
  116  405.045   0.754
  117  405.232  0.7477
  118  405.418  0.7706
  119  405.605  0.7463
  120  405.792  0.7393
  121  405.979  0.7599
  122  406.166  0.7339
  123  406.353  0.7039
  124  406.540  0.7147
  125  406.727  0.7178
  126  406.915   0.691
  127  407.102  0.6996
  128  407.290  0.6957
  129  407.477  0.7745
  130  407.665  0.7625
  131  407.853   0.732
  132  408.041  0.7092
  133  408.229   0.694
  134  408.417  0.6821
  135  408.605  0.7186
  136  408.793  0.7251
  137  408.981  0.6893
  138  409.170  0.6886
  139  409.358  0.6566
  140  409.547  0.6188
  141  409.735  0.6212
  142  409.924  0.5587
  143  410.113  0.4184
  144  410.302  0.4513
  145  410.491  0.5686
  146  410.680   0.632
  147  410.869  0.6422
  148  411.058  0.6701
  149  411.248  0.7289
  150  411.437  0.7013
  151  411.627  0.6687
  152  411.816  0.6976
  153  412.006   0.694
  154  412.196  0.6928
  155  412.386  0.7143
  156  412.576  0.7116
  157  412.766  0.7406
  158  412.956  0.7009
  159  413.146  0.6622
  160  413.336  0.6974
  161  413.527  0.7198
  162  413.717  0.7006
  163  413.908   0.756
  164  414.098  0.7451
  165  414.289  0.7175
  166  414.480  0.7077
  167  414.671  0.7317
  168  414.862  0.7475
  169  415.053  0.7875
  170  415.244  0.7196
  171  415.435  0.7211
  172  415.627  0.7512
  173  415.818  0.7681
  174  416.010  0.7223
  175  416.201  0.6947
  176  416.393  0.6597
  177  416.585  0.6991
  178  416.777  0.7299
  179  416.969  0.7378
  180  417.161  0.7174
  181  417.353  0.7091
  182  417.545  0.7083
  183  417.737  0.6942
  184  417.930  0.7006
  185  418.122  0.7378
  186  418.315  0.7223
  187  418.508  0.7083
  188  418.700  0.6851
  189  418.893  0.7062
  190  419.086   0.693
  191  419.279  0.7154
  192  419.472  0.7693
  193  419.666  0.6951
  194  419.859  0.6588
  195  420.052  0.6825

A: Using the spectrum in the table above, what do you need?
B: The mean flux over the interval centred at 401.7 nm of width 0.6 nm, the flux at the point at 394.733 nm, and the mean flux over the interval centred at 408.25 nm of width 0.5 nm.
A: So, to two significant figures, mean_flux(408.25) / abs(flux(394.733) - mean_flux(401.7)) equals 16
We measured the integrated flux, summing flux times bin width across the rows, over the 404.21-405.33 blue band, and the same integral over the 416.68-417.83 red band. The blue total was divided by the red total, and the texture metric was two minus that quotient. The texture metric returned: 1.00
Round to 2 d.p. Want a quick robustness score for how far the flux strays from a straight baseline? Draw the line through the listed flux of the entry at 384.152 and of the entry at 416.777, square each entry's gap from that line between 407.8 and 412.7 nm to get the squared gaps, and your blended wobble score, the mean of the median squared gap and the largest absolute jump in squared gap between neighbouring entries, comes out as 0.03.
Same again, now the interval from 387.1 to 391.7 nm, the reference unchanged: 0.02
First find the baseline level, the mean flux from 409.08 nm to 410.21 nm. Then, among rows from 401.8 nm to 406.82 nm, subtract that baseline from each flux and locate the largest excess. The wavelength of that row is 401.887 nm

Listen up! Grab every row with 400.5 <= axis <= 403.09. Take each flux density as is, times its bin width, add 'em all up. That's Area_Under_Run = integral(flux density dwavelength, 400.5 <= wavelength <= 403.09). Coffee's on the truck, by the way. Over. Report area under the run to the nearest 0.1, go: 1.9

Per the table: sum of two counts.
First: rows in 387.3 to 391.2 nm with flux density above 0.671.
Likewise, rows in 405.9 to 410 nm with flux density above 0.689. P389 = 22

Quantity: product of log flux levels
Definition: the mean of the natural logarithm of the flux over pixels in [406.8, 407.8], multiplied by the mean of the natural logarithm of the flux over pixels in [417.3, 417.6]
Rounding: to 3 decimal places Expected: 0.111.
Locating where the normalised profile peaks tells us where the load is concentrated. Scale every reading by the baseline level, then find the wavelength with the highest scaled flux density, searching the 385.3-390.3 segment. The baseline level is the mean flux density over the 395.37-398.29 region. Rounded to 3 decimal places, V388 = 385.393 nm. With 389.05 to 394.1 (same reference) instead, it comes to 390.754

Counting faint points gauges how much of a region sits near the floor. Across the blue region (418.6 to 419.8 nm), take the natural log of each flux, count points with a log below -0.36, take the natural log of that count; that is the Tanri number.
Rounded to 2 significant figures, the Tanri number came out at 1.1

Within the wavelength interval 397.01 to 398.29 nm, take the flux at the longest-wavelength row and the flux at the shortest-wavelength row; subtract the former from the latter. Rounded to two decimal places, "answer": -0.42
